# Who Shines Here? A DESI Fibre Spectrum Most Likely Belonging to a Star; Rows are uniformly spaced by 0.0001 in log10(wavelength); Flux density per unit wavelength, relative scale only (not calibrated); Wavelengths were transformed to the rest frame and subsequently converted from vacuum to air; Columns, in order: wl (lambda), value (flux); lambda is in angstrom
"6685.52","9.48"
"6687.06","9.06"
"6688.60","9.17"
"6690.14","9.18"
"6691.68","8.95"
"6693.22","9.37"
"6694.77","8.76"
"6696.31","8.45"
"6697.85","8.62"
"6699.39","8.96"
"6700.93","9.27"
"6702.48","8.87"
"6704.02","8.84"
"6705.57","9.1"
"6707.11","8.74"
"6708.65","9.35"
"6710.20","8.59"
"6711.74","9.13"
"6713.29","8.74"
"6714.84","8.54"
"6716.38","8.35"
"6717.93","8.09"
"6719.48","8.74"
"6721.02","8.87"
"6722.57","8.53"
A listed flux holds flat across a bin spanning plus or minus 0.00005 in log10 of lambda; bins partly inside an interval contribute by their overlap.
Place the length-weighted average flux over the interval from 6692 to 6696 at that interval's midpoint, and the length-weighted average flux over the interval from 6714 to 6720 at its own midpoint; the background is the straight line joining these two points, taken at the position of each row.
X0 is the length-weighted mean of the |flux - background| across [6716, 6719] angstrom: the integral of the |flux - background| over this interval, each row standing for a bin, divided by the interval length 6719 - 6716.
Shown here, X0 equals 0.22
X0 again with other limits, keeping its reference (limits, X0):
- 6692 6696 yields 0.28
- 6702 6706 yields 0.20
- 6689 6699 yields 0.24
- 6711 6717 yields 0.25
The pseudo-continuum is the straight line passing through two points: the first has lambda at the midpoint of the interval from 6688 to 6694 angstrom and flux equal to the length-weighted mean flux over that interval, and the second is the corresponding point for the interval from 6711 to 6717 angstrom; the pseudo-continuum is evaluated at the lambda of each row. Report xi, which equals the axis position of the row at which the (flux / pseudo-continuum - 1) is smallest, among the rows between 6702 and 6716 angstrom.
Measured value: 6710.20 angstrom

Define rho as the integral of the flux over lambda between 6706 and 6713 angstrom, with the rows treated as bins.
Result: 62.7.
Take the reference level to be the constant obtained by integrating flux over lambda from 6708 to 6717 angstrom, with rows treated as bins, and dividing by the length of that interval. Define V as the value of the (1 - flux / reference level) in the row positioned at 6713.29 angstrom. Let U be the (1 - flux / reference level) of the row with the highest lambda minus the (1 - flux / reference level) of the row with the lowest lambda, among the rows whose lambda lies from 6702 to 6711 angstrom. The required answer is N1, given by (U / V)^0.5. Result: 2.6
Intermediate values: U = 0.032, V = 0.0047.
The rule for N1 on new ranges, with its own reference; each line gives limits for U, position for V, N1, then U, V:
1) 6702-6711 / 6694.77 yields 3.6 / 0.032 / 0.0024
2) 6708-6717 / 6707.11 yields 4.9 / 0.114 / 0.0047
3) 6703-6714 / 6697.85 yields 0.8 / 0.011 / 0.0183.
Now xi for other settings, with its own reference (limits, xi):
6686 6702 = 6696.31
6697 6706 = 6697.85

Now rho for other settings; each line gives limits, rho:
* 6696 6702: 53.1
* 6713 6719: 50.5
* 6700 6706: 54.0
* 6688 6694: 54.9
